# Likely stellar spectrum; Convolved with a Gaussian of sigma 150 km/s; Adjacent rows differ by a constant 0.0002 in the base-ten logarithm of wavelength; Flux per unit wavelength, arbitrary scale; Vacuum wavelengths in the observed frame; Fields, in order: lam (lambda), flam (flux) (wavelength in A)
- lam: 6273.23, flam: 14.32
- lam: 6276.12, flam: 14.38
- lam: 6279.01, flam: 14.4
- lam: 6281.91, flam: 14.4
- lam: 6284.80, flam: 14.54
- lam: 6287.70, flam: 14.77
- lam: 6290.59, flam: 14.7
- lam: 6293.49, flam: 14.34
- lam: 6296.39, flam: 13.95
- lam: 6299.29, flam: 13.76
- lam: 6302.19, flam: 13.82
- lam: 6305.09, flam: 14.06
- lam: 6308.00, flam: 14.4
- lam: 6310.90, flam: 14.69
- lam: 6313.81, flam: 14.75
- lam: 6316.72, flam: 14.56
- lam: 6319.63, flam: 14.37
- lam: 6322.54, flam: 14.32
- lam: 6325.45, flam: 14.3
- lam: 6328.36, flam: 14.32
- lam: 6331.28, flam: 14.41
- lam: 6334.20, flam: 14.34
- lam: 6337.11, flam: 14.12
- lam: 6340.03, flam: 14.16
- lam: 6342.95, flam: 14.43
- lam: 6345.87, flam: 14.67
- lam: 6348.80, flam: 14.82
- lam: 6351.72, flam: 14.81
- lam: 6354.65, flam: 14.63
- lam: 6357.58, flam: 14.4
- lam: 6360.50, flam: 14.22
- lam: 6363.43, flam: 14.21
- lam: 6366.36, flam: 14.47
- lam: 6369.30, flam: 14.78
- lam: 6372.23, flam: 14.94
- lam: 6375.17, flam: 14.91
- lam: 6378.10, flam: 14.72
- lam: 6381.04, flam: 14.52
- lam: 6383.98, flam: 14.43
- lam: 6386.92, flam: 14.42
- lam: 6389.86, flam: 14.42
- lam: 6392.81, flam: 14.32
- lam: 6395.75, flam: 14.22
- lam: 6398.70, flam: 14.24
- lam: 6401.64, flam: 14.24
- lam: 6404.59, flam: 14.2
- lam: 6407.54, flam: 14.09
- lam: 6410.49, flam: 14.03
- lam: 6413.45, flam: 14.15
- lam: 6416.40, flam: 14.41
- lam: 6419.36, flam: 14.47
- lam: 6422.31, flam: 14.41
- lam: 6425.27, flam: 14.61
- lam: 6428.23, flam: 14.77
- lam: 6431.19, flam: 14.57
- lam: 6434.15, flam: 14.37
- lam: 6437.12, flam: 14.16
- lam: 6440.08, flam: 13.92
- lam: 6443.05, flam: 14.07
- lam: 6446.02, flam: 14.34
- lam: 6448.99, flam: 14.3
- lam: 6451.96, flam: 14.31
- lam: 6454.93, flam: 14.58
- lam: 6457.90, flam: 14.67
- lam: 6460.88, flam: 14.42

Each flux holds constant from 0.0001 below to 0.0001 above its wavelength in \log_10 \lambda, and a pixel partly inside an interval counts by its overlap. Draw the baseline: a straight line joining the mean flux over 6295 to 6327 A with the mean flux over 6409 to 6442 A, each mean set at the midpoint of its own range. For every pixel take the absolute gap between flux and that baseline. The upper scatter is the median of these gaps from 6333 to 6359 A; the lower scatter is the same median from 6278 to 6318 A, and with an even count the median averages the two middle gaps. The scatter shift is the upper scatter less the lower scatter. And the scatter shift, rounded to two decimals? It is -0.13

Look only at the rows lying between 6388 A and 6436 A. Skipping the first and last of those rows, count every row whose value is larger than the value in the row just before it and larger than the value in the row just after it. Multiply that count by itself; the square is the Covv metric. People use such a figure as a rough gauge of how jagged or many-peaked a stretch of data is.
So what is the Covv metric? 4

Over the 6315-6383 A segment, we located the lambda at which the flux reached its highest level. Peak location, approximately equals 6372.23 A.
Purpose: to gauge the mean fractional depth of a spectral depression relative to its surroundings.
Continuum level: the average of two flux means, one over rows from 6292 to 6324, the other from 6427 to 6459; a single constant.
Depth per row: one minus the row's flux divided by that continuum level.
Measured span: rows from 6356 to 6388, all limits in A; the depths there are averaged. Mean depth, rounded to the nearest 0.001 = -0.016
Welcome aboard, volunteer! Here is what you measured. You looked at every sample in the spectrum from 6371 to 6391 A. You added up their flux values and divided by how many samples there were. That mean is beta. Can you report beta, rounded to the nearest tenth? 14.6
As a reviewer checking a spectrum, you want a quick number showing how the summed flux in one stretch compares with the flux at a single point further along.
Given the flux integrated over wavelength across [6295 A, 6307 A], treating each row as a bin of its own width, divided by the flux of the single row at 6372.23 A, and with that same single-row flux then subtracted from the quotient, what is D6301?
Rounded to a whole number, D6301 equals -4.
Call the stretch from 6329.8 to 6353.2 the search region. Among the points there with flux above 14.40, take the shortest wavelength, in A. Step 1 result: 6331.28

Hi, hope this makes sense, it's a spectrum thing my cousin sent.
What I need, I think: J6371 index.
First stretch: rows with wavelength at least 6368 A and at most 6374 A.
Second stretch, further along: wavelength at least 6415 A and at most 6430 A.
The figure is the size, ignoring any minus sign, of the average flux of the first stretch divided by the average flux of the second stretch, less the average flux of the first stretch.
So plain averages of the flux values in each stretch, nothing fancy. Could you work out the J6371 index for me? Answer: 13.8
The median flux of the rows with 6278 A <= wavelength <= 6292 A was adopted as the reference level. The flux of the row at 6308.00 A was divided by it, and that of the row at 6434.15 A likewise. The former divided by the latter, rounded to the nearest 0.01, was 1.00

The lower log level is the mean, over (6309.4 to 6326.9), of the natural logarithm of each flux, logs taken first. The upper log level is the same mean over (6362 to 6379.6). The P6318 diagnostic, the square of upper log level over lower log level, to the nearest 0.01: 1.01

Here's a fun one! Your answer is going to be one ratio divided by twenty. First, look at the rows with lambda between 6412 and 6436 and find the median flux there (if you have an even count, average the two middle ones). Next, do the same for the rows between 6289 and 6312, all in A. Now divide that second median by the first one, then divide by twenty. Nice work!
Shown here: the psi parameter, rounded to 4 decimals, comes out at 0.0492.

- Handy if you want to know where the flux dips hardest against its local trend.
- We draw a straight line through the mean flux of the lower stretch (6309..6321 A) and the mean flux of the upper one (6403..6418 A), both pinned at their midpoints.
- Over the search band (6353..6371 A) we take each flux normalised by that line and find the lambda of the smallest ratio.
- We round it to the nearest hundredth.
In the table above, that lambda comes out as 6360.50 A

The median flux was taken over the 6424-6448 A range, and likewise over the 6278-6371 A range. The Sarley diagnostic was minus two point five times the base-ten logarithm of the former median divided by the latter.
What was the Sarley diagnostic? 0.003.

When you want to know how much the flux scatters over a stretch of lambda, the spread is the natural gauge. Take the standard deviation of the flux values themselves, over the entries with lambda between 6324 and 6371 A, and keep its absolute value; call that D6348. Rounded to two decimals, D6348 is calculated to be 0.23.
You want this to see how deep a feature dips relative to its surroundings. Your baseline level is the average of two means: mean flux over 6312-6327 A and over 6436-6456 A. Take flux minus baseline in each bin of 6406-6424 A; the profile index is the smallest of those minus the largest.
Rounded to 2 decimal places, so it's -0.44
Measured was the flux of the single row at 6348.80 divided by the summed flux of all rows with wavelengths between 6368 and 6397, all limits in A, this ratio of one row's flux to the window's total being 0.10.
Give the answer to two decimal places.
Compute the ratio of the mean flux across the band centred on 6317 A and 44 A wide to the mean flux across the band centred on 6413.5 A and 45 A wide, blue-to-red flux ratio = 1.00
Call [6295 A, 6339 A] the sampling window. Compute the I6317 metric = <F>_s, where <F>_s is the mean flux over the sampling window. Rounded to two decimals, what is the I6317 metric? 14.28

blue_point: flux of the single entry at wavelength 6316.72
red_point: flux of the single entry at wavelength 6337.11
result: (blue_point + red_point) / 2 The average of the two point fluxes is 14.34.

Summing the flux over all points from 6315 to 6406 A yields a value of 448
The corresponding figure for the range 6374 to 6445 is 345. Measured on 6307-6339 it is 159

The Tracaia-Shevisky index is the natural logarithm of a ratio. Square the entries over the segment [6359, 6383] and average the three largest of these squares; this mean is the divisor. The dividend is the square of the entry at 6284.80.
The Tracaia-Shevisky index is -0.046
